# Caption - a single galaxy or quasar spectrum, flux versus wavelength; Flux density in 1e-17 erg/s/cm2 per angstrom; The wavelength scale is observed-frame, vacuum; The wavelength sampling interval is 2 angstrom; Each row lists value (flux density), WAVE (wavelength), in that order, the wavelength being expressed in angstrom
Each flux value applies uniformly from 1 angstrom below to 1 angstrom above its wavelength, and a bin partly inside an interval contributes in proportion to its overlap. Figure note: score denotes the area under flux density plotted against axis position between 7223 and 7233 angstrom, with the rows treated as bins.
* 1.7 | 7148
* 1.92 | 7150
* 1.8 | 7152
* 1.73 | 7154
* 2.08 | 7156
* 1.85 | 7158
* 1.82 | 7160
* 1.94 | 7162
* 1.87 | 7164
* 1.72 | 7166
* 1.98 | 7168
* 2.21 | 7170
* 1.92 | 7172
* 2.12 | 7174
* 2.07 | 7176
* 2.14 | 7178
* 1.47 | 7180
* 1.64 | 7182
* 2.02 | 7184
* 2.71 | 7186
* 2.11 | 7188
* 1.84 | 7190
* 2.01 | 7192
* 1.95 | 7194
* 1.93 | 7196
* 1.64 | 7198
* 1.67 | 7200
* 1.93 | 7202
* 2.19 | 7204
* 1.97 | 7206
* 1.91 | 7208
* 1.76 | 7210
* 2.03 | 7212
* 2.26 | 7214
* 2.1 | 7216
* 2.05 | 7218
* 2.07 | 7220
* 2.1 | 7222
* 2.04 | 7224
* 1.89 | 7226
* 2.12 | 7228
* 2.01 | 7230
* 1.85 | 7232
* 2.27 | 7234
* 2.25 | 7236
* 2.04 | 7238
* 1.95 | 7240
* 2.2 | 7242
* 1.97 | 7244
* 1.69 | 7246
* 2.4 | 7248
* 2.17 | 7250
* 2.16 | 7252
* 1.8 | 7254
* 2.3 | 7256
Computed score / 19.8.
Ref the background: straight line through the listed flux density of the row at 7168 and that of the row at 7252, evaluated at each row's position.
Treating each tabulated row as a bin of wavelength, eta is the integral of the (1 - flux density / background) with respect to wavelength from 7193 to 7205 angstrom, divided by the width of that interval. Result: 0.079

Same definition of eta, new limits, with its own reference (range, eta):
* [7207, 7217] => 0.030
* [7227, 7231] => 0.022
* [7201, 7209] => 0.029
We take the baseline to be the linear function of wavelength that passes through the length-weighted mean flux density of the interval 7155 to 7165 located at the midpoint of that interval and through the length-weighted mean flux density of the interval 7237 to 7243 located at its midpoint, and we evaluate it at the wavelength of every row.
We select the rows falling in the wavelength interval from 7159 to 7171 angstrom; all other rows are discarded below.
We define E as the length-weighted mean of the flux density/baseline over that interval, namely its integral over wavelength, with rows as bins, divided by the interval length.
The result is 1.00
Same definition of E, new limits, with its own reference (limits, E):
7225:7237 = 1.01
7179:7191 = 1.00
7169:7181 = 1.02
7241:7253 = 1.01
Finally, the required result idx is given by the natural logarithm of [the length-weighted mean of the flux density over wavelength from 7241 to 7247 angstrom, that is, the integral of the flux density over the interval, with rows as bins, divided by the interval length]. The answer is 0.67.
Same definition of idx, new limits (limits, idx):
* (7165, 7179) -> 0.70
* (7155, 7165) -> 0.65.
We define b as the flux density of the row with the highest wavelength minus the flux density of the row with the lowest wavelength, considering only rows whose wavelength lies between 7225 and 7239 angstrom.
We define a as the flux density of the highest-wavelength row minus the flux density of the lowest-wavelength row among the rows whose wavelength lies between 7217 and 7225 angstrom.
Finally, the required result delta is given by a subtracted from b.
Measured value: 0.2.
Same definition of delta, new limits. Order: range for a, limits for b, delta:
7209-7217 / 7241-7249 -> -0.1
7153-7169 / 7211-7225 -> -0.2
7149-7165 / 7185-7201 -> -1.0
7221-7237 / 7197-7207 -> 0.2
